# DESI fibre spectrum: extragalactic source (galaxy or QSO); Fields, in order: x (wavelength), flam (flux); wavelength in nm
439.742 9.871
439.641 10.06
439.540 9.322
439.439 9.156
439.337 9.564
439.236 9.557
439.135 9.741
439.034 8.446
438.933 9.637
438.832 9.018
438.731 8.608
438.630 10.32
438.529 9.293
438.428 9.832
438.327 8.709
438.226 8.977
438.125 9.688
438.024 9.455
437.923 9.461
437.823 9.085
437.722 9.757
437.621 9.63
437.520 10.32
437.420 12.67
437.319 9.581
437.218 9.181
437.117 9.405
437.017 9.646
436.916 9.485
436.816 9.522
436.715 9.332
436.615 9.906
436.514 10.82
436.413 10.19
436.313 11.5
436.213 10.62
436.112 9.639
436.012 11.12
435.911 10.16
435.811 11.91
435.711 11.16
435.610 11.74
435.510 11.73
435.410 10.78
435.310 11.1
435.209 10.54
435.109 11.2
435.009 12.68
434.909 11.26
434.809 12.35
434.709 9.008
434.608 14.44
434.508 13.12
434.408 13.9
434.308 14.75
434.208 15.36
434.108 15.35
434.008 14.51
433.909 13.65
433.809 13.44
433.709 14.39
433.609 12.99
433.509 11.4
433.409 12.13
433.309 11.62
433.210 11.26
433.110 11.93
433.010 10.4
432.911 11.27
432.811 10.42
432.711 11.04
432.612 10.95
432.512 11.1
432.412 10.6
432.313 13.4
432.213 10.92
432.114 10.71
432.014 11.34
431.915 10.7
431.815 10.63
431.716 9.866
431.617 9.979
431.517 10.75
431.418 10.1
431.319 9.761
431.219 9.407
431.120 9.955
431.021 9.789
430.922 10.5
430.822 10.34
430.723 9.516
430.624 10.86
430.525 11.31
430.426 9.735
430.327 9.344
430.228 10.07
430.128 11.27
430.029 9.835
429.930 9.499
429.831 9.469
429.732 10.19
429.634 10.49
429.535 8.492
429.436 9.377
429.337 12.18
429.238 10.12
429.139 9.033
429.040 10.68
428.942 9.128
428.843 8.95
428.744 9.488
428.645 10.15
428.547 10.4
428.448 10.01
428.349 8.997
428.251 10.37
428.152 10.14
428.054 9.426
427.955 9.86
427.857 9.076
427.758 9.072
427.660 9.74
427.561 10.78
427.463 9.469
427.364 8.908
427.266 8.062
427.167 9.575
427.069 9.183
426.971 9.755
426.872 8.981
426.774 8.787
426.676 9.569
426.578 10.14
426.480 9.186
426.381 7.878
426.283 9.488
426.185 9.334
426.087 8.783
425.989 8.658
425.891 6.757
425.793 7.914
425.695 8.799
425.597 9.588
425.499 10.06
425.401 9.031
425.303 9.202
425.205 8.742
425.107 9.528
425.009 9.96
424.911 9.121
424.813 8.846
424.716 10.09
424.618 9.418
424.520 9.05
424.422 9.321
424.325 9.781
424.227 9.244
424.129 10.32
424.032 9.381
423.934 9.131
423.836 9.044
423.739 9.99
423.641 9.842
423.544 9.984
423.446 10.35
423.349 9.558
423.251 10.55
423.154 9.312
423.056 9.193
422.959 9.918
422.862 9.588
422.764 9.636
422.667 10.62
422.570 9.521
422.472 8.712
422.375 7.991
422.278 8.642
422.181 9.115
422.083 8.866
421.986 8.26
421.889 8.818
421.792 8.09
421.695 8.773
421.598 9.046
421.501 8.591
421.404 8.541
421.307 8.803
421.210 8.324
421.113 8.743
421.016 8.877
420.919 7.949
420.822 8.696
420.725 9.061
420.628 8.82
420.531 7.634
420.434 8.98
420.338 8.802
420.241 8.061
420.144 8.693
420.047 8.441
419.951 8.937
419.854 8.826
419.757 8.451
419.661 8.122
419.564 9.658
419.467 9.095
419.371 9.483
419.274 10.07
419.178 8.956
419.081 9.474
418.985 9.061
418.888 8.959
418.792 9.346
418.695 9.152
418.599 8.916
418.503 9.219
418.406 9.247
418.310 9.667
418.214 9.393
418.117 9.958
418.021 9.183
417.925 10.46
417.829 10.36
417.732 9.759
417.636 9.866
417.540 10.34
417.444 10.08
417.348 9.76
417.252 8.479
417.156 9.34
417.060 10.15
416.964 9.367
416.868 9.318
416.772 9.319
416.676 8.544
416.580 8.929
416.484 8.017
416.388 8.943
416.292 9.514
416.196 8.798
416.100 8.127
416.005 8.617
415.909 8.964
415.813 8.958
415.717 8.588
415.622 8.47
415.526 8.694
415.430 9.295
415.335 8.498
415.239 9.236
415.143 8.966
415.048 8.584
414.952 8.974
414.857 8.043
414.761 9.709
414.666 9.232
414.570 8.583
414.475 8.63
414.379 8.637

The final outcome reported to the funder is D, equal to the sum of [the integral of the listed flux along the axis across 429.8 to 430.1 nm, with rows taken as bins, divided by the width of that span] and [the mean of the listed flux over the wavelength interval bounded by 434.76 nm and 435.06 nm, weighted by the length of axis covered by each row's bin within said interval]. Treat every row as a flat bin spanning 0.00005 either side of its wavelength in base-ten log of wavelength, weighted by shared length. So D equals 21.8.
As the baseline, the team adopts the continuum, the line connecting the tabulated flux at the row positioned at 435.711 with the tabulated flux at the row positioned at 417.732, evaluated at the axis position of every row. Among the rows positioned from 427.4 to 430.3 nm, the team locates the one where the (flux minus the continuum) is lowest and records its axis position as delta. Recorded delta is 429.535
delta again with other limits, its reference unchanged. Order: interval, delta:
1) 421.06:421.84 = 421.792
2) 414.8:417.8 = 416.484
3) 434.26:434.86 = 434.709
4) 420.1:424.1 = 420.531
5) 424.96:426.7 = 425.891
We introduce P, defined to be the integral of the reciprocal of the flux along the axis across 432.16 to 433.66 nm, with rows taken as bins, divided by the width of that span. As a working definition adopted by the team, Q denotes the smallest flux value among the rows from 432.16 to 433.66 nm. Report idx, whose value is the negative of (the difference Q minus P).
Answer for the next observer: -10.3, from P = 0.088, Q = 10.4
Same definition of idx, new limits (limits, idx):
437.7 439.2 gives -8.3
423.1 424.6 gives -8.9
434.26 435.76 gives -8.9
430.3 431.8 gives -9.2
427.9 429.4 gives -8.8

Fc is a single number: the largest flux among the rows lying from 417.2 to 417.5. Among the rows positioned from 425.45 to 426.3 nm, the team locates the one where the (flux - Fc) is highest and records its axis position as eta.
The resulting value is 425.499 nm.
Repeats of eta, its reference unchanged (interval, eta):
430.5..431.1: 430.525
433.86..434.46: 434.208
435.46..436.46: 435.811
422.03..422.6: 422.570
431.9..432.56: 432.313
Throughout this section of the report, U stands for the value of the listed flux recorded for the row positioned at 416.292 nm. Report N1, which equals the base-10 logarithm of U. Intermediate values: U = 9.514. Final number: 0.98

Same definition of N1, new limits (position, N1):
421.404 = 0.93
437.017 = 0.98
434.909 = 1.05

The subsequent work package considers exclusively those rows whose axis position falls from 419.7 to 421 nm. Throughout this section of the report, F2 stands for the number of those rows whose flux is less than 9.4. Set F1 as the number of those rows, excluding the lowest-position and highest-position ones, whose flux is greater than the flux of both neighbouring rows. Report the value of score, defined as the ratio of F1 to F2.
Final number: 0.31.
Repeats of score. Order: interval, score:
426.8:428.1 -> 0.67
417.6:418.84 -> 0.43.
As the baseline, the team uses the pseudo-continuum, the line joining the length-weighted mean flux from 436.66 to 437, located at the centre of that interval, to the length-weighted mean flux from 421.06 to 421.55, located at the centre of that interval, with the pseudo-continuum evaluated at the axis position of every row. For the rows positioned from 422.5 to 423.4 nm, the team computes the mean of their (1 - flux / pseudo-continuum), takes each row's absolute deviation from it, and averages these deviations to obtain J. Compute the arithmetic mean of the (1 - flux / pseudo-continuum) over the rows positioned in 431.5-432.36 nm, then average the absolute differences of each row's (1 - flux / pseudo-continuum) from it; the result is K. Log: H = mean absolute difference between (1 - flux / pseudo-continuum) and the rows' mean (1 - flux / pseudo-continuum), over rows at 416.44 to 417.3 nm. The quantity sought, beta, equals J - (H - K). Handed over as 0.06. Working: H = 0.059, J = 0.046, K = 0.069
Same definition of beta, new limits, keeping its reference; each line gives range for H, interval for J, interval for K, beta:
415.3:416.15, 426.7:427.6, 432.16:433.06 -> 0.09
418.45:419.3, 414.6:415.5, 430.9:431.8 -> 0.05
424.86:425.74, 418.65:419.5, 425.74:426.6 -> 0.07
